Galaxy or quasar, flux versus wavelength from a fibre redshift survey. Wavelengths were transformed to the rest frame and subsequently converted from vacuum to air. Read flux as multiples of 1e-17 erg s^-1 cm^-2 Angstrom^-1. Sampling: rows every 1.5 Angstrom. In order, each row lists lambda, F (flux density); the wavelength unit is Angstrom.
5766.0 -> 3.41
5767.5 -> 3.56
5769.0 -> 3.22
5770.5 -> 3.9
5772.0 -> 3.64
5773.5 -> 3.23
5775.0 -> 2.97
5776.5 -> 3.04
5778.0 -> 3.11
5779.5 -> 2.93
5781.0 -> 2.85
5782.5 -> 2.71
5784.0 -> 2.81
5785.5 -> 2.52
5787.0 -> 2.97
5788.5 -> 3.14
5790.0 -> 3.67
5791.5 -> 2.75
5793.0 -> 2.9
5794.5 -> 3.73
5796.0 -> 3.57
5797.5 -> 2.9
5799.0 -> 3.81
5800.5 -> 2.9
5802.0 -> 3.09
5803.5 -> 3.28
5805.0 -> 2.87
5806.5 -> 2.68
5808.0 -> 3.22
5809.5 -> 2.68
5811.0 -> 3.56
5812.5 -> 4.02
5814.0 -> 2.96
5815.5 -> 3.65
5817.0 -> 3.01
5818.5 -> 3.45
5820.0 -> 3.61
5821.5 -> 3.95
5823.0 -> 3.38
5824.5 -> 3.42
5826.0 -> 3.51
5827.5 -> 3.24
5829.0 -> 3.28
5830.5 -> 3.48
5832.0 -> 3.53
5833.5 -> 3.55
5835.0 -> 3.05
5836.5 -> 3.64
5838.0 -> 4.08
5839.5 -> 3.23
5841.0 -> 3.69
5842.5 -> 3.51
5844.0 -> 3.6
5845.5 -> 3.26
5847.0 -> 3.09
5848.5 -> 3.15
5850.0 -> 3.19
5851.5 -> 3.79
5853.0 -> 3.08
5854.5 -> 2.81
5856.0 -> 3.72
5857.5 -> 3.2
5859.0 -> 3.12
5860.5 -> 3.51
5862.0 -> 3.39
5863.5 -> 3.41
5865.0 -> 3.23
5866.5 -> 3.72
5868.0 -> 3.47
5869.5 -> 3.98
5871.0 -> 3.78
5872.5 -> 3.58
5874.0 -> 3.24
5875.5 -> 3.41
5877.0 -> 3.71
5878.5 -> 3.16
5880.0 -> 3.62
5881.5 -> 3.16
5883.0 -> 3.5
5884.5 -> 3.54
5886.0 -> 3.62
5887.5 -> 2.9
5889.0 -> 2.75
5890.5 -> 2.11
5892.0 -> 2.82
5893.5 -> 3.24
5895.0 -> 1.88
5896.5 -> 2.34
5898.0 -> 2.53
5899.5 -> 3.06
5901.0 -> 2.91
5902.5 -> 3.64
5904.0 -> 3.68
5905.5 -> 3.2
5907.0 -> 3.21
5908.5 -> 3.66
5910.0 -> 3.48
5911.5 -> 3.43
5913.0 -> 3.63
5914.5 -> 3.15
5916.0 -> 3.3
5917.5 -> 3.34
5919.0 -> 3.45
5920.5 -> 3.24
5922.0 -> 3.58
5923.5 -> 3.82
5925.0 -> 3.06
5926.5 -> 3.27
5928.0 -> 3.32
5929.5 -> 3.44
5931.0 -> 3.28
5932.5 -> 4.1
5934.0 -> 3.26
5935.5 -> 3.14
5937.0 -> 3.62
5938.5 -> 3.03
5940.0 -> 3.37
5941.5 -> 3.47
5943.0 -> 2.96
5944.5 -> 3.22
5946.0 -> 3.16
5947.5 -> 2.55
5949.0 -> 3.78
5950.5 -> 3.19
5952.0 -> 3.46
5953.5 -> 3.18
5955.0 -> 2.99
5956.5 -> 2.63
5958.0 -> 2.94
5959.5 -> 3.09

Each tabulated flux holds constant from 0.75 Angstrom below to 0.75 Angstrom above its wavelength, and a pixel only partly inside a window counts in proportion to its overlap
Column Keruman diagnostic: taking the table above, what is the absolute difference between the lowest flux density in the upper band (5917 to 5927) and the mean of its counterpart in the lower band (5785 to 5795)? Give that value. 0.04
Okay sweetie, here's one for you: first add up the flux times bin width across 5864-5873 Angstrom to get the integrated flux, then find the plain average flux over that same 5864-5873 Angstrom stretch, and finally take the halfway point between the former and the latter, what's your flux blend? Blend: 18.1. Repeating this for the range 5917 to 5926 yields 17.1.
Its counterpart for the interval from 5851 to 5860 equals 16.4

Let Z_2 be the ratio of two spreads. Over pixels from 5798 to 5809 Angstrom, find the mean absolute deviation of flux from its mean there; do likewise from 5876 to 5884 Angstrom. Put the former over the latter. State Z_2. 1.3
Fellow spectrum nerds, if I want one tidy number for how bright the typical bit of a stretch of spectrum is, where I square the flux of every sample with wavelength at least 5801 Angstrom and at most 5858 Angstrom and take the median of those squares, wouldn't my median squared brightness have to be 11.1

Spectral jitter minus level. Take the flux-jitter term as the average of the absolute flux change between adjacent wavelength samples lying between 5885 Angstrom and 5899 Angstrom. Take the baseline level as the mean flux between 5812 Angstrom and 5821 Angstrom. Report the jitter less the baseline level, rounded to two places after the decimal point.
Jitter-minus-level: -2.87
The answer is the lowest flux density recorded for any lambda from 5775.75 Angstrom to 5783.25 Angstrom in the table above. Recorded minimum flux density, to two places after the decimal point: 2.71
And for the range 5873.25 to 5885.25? 3.16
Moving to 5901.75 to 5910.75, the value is 3.20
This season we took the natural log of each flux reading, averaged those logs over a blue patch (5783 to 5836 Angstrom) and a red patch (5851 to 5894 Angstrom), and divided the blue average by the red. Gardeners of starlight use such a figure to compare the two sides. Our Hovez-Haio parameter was 0.98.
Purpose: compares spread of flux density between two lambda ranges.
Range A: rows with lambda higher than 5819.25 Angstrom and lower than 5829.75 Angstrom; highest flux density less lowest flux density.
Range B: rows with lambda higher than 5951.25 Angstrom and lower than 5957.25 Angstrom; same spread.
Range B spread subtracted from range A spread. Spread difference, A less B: -0.1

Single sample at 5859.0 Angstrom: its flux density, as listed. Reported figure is 3.12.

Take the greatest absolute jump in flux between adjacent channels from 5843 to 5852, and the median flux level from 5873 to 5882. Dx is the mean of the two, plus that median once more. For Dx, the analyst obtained 5.29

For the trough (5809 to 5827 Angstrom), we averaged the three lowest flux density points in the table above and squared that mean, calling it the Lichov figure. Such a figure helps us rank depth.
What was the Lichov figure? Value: 8.3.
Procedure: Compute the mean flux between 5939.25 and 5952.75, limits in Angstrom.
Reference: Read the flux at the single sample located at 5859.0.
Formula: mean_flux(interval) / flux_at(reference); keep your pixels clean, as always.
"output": 1.04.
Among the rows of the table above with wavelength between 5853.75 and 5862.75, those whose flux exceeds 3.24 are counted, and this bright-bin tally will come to 3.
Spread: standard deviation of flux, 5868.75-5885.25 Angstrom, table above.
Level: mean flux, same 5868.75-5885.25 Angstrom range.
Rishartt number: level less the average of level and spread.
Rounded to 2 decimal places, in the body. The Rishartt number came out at 1.63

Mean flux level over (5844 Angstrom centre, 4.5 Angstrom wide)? 3.46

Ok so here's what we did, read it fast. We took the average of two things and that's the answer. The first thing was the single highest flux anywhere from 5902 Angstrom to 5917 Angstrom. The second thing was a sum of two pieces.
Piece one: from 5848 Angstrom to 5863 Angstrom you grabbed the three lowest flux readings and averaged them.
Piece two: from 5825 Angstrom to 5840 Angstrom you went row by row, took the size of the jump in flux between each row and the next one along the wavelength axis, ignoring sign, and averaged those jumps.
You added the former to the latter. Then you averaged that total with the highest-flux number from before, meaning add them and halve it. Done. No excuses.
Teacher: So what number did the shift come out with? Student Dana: 3.51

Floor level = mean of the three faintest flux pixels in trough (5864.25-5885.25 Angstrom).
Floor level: 3.18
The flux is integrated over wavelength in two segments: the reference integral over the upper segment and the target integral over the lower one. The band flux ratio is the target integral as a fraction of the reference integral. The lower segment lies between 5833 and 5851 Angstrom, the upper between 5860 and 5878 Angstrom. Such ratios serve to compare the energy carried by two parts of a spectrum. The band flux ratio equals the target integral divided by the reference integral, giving 0.97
